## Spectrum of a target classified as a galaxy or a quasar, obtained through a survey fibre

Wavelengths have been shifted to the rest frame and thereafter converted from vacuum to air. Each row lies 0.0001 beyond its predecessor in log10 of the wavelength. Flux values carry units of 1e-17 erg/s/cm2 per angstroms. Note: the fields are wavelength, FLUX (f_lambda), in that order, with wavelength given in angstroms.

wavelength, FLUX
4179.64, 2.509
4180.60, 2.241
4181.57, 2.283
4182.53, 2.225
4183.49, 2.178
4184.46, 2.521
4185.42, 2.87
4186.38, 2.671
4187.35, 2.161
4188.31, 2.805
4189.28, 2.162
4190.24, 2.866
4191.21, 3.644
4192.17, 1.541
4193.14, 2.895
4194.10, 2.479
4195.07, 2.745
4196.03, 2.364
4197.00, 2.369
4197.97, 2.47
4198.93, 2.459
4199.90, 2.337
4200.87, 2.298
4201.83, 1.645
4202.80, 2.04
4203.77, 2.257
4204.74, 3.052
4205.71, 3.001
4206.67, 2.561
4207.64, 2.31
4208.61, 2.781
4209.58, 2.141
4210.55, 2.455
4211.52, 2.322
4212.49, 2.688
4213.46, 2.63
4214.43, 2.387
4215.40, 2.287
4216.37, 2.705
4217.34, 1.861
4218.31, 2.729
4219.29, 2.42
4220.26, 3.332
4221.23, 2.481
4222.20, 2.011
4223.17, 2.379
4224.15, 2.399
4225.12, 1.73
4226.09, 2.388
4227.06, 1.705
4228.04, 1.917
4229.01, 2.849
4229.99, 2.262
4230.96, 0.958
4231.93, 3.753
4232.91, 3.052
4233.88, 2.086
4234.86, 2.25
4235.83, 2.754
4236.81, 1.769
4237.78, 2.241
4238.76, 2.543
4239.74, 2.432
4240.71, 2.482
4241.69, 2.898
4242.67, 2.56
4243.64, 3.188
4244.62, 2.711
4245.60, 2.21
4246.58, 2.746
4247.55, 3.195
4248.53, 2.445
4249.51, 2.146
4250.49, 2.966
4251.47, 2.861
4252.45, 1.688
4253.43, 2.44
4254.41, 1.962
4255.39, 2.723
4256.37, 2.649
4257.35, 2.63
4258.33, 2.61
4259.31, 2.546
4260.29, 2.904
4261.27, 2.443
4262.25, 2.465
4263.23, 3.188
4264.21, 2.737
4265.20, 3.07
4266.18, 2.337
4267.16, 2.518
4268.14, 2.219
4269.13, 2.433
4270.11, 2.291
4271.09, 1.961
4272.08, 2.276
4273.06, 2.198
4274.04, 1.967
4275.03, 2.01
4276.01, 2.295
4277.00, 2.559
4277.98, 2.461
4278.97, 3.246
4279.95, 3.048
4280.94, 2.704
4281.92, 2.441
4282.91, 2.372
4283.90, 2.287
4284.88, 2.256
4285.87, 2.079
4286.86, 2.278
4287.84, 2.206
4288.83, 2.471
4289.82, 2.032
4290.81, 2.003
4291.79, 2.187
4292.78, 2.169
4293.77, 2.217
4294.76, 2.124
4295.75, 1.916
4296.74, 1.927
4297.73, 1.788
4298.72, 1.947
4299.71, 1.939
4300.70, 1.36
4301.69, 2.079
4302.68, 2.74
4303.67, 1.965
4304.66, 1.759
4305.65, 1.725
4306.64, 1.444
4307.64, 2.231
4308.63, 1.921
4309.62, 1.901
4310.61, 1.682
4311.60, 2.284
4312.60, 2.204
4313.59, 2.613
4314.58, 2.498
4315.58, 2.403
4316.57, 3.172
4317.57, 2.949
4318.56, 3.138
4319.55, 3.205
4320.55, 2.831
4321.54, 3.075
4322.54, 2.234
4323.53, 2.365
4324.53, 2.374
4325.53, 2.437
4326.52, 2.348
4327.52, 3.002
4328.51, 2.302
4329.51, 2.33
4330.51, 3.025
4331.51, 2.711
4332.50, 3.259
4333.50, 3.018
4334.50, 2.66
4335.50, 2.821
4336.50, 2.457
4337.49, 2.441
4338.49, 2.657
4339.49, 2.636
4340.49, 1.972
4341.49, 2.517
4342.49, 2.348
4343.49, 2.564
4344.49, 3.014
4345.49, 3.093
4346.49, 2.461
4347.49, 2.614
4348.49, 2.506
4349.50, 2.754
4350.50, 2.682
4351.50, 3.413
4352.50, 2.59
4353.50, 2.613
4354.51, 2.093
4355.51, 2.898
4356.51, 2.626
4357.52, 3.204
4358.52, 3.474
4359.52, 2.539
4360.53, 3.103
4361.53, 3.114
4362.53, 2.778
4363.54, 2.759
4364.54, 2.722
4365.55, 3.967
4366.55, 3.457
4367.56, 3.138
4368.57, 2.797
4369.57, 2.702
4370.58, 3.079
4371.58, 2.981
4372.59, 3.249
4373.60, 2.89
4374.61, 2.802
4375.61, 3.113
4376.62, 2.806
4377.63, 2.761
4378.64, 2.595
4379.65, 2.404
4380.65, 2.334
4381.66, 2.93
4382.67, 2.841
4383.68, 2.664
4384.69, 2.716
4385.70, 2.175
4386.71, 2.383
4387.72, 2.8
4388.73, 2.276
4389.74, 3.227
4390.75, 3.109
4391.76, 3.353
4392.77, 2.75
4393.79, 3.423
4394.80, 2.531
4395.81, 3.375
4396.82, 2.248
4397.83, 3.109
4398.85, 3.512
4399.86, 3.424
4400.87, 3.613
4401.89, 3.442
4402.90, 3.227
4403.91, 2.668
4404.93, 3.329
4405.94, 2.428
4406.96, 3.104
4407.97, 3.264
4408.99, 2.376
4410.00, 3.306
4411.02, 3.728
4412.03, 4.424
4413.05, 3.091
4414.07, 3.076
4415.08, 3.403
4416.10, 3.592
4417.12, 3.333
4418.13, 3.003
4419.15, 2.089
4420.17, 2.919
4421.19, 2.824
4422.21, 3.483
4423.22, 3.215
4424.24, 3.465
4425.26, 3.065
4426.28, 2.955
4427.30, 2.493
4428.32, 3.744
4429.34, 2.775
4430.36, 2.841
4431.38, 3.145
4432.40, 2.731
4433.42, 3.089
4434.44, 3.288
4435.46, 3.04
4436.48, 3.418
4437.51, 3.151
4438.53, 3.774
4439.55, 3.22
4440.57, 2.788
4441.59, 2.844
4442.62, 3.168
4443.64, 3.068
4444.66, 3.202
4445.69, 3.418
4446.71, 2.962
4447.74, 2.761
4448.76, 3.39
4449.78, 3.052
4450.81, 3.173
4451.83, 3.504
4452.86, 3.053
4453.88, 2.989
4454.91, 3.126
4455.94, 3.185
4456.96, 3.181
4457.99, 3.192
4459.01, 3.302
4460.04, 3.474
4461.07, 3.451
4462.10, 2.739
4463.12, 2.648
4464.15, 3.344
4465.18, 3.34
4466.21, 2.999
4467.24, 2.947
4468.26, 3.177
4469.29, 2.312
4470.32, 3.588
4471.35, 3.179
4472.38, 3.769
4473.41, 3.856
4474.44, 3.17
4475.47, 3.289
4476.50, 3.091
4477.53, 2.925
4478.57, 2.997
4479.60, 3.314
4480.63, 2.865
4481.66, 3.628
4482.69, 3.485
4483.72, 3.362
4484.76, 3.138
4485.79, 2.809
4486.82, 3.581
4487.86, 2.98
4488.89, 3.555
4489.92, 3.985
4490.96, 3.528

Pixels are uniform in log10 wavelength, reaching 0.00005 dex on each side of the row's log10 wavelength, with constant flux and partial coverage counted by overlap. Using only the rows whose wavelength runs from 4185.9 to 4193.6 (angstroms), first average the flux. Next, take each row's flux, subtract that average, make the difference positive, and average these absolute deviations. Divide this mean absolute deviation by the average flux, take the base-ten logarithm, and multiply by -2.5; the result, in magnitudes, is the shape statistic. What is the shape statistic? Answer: 1.8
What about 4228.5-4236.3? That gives 1.5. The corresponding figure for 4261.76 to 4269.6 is 2.4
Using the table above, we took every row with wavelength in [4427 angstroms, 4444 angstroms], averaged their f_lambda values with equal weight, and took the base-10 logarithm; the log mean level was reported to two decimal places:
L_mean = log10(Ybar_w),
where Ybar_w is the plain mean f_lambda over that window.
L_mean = 0.49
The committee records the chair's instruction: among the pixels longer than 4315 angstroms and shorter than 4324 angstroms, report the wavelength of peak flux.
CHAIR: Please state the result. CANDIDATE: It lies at 4319.55 angstroms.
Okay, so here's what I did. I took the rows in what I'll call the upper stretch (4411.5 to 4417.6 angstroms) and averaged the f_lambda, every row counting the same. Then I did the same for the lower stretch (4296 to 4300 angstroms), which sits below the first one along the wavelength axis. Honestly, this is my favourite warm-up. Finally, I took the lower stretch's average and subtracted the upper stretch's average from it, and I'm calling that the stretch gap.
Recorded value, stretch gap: -1.6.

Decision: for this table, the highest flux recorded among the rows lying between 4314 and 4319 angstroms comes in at 3.172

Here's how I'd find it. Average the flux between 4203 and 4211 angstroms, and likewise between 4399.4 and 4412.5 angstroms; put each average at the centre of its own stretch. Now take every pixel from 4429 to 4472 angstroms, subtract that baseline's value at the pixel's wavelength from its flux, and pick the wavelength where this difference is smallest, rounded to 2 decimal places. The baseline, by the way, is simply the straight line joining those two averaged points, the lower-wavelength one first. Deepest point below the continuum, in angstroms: 4469.29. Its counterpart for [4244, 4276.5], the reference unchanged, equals 4252.45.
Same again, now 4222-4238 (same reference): 4230.96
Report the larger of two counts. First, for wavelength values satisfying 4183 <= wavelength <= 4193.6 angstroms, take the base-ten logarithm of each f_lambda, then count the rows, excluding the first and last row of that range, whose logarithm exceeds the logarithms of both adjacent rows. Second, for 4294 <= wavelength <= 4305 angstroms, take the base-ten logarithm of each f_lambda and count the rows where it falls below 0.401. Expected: 10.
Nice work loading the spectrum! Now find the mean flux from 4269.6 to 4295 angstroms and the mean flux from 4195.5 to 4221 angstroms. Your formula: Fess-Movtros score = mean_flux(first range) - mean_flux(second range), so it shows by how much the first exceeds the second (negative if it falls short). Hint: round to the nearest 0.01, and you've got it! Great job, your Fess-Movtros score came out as -0.14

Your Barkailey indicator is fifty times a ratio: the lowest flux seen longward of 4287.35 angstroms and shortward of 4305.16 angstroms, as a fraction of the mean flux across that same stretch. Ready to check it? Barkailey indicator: 33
